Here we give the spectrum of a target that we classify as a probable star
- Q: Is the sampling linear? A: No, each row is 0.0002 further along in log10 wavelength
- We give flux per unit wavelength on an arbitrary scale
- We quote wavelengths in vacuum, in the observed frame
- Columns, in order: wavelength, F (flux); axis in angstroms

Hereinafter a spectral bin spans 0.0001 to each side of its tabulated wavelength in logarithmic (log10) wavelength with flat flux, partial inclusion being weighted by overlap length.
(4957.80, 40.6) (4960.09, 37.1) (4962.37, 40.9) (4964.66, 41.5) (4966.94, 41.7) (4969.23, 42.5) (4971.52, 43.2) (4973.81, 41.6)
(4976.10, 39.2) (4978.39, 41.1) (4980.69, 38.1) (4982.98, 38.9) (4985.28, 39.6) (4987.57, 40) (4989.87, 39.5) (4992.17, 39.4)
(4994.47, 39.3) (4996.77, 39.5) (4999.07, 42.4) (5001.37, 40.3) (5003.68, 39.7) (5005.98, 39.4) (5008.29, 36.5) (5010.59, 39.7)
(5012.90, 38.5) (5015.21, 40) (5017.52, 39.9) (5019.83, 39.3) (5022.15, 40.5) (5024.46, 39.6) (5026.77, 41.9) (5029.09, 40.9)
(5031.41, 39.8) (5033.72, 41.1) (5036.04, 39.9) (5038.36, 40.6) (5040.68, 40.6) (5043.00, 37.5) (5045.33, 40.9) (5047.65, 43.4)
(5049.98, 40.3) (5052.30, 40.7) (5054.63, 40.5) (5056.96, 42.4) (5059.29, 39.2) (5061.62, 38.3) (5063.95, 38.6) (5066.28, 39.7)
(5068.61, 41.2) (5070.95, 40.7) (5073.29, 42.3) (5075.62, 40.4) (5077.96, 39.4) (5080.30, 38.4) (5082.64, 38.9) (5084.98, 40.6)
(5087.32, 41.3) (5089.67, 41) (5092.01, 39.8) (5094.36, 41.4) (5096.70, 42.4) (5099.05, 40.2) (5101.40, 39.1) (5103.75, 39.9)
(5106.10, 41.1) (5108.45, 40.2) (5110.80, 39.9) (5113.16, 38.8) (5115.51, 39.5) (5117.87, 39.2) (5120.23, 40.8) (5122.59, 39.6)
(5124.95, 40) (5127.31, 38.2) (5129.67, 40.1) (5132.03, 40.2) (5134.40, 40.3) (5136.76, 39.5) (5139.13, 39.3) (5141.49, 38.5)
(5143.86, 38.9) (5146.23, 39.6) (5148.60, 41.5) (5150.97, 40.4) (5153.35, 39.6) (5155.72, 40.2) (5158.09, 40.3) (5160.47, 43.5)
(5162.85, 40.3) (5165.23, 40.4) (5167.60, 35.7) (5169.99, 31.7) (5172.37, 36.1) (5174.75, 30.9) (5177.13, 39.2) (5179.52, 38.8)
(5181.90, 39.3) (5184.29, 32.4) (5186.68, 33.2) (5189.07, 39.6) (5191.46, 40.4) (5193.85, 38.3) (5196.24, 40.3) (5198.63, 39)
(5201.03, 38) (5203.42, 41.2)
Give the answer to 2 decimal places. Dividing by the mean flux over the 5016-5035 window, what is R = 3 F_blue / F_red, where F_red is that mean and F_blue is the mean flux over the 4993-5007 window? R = 2.98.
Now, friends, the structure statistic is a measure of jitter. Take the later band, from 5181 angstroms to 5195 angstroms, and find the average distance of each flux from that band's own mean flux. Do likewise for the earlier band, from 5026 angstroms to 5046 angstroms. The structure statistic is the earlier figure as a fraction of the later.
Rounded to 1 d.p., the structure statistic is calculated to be 0.3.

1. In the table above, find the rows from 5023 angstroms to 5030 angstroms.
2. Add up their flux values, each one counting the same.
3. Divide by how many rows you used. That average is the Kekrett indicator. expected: 40.8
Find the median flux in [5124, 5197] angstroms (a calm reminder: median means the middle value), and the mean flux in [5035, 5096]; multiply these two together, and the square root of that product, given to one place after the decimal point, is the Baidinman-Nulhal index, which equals 40.0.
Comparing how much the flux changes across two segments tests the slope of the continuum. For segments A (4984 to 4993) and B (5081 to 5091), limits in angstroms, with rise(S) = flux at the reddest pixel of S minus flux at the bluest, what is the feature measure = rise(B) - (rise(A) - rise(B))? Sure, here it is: 4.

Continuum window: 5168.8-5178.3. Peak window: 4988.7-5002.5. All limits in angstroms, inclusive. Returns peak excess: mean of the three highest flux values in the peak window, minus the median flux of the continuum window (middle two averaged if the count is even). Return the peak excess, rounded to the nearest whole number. 7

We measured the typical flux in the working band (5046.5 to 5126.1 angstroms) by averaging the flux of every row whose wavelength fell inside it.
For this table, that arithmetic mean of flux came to 40.27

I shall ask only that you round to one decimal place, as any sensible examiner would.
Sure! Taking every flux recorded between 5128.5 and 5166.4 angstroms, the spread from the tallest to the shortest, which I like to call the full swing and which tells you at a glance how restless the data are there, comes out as 5.0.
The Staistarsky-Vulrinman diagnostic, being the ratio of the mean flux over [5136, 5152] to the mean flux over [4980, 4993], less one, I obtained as 0.01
